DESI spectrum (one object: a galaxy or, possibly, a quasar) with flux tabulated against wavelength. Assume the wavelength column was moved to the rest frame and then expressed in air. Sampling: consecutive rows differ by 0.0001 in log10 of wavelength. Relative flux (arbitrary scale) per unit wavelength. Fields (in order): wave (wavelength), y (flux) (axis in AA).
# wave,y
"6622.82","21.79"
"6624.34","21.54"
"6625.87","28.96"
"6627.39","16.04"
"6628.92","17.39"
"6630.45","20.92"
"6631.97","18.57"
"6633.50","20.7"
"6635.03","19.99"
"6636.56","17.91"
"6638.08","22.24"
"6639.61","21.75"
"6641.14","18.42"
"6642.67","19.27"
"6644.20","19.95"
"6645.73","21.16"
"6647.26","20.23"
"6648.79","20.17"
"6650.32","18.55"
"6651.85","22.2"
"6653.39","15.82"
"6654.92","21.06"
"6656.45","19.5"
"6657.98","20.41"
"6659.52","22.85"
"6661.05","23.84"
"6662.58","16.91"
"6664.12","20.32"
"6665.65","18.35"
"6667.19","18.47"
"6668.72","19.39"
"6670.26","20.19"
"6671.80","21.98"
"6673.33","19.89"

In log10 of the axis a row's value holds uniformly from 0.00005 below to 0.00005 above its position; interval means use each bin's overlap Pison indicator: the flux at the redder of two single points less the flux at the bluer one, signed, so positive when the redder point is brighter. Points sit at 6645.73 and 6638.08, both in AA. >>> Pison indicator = -1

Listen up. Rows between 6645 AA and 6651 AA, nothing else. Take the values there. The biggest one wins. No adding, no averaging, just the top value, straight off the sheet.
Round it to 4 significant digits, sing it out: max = 21.16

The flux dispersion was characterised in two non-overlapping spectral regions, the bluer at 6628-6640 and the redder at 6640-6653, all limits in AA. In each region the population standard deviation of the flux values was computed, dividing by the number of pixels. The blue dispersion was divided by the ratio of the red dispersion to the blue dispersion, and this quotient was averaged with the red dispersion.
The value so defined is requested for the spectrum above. 1.78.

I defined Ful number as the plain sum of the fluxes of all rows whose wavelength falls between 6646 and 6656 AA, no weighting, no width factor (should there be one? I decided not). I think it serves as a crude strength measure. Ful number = 118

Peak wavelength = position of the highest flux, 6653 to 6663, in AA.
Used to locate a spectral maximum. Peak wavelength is 6661.05 AA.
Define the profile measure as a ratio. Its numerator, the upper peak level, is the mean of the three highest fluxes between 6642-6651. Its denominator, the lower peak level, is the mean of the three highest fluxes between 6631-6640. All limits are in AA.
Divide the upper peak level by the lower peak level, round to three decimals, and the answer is 0.952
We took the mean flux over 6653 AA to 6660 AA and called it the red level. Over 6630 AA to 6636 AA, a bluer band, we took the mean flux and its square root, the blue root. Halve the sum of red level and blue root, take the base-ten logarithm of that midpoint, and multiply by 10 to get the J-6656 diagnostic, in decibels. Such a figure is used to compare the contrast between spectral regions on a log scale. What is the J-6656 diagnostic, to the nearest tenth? 10.9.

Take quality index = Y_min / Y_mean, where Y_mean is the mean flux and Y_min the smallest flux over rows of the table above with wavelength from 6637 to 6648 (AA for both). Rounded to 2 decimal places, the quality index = 0.90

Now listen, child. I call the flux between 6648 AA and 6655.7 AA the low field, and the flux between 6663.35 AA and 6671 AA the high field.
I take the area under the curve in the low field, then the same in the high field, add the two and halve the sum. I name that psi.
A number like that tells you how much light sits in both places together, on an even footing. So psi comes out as 149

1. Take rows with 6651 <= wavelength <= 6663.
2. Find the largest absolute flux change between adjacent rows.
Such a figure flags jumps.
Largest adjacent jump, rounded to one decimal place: 6.9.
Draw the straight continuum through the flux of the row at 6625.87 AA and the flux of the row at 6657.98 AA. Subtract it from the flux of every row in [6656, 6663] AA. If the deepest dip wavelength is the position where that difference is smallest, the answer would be 6662.58 AA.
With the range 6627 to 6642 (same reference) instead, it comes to 6627.39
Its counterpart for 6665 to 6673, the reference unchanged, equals 6665.65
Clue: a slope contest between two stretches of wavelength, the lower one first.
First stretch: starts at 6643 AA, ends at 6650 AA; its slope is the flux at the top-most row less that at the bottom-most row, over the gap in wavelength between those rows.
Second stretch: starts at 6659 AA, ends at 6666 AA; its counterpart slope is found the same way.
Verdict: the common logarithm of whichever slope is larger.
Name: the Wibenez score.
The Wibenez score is -1.3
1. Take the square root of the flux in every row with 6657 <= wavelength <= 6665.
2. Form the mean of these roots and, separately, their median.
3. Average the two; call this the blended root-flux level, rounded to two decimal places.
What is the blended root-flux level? 4.54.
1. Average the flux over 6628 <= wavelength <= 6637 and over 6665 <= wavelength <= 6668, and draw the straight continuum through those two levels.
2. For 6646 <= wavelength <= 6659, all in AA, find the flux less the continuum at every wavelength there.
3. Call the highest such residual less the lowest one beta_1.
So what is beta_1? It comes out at 6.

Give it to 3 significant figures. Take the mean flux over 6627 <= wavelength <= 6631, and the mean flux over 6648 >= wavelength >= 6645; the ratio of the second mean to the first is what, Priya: 1.14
